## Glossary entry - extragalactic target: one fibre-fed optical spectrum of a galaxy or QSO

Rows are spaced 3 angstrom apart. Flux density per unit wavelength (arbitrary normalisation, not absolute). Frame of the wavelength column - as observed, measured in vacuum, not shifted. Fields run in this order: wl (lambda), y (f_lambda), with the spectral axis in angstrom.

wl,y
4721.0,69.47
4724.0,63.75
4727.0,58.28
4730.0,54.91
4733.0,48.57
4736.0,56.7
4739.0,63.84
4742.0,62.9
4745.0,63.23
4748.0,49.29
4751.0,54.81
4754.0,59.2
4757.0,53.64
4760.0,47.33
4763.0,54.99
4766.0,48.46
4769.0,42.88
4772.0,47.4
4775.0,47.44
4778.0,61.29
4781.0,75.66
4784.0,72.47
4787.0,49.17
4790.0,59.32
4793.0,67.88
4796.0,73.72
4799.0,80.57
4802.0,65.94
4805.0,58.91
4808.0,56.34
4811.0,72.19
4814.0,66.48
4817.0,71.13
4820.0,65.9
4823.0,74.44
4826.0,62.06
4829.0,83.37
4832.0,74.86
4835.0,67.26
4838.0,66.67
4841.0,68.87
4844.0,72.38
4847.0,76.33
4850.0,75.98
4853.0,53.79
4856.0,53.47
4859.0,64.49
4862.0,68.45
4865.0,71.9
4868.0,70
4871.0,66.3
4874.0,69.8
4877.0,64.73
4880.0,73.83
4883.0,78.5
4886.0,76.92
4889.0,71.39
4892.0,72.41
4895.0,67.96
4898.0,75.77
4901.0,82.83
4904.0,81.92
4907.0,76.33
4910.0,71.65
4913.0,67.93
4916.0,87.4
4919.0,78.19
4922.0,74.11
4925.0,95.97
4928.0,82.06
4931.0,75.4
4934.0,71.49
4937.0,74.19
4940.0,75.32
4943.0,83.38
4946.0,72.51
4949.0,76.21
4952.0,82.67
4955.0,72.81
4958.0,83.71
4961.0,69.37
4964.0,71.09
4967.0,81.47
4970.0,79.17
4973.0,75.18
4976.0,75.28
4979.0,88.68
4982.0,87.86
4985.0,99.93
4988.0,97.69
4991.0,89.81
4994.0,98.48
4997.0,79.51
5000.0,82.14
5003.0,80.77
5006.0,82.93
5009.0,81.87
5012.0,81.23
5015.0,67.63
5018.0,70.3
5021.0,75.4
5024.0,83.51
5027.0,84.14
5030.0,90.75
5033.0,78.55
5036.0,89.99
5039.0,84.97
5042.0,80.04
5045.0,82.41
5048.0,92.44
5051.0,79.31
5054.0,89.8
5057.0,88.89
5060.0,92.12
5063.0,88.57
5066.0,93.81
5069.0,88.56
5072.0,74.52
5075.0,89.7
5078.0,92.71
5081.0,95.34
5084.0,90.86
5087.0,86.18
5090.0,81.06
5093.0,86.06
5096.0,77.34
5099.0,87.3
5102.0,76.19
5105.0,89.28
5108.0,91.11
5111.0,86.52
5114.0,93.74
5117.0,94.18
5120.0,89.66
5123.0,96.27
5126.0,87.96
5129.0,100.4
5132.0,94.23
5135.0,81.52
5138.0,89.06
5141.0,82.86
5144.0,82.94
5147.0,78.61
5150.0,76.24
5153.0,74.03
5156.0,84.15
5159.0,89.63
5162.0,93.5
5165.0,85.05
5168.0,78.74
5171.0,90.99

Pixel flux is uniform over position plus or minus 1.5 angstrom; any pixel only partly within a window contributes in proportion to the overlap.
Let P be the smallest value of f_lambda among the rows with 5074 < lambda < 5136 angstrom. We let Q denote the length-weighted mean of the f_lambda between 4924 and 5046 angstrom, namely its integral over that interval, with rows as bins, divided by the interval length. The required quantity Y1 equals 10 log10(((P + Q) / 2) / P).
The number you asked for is 0.1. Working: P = 76.19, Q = 81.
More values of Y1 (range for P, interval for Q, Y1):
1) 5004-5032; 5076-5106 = 0.6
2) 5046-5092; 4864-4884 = -0.1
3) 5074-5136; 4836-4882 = -0.2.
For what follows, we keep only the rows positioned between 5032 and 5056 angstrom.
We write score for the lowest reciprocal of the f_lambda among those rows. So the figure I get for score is 0.0108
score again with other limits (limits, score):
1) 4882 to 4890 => 0.0127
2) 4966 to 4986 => 0.0100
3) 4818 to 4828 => 0.0134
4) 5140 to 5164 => 0.0107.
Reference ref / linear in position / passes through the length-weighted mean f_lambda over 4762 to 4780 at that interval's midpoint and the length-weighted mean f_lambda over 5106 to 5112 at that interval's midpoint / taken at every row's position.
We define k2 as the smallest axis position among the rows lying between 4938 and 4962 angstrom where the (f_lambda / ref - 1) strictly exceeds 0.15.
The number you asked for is 4943.0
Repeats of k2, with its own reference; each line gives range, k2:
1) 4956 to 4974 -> 4958.0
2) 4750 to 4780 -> 4754.0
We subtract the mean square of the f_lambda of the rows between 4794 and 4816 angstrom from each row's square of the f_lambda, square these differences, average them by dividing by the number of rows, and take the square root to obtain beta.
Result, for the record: 1071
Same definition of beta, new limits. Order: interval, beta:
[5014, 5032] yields 1291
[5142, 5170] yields 1000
